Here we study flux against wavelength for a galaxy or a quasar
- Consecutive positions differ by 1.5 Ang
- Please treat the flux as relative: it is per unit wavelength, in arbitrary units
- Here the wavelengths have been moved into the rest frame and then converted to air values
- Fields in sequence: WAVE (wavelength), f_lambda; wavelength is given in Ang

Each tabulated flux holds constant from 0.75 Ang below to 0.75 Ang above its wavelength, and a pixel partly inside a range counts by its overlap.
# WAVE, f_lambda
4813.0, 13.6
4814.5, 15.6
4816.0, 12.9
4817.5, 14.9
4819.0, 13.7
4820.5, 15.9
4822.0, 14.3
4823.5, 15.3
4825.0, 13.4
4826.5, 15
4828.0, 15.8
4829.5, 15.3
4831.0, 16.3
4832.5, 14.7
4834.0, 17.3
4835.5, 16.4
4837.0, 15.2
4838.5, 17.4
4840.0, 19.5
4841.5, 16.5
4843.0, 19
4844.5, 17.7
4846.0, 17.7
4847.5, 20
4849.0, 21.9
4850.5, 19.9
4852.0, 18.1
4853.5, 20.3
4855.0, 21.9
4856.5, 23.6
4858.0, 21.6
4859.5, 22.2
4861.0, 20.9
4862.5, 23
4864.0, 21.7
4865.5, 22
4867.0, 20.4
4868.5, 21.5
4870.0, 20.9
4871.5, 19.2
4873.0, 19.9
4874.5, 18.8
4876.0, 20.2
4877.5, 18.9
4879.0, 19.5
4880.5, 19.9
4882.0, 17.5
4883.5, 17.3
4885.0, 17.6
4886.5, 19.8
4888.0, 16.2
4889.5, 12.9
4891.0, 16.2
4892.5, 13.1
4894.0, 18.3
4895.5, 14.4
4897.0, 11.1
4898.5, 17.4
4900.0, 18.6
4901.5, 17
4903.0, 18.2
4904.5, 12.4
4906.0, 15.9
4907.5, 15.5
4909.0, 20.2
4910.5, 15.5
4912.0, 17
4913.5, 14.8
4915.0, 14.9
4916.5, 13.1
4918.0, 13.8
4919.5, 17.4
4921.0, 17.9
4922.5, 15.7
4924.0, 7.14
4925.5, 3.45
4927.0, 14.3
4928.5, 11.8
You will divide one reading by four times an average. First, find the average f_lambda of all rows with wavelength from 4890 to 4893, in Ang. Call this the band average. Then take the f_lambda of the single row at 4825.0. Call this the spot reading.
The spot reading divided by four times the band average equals 0.229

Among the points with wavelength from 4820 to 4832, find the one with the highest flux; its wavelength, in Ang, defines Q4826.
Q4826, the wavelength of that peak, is 4831.0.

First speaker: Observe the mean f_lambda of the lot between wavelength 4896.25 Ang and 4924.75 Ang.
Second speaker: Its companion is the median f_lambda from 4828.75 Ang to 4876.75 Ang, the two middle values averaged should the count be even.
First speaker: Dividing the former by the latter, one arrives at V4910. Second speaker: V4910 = 0.78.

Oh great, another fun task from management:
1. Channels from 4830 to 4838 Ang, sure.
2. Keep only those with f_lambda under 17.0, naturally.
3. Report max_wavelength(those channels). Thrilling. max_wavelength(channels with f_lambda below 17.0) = 4837.0 Ang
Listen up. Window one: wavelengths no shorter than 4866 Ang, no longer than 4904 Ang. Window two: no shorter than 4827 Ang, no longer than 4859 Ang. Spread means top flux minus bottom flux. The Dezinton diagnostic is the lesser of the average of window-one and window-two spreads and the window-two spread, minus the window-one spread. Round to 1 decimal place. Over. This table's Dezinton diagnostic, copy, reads -1.5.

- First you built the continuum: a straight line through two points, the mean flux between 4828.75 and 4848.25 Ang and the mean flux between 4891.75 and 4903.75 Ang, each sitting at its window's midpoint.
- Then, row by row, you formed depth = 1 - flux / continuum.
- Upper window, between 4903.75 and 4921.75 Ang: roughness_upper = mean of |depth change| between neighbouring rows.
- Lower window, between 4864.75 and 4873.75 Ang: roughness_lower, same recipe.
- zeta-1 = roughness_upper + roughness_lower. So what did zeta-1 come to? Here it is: 0.206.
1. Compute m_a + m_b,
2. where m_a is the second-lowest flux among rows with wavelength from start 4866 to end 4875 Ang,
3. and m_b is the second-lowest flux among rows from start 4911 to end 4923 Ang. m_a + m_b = 33.0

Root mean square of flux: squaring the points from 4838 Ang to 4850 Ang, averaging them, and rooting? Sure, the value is 19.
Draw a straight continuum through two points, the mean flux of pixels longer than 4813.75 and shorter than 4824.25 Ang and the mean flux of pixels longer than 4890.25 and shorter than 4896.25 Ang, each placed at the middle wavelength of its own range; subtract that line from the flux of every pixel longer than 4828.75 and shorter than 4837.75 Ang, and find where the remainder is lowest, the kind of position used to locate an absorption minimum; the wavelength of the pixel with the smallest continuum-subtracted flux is 4832.5 Ang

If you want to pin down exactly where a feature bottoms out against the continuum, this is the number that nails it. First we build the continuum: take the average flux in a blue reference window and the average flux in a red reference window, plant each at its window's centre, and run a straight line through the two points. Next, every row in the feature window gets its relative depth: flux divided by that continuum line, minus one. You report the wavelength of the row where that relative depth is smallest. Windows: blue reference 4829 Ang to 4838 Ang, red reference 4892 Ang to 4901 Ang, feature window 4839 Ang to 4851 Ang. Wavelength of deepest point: 4841.5 Ang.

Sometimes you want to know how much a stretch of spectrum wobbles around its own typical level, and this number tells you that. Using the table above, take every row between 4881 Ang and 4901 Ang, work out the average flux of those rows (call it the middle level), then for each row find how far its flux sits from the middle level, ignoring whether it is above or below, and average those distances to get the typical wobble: 2.04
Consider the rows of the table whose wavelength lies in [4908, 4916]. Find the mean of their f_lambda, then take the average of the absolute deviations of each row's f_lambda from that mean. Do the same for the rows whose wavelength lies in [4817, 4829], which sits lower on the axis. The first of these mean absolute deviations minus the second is 1.0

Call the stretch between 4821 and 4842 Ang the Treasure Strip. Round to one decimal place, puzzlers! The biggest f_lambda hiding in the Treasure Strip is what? 19.5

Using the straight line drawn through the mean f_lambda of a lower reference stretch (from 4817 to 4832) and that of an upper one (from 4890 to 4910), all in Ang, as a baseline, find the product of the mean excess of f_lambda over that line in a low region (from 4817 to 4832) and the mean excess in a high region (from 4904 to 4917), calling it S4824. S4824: 0.0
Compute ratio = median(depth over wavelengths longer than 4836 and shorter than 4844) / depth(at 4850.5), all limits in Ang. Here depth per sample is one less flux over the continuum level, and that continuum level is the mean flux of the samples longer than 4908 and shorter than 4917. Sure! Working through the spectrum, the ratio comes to 0.4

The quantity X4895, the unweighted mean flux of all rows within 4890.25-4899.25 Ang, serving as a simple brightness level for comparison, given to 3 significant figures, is 15.1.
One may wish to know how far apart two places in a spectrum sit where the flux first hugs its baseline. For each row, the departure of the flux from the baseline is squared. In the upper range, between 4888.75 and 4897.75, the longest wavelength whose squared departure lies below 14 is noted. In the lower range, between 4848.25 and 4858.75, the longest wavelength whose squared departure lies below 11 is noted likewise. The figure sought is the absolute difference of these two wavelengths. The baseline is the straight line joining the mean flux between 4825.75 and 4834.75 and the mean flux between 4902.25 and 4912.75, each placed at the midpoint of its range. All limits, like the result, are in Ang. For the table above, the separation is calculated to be 43.5 Ang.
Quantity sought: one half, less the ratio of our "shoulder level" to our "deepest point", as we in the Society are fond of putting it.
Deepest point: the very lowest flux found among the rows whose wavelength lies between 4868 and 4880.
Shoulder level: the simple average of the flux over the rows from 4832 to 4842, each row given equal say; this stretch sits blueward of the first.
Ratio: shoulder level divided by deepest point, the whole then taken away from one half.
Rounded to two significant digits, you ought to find -0.39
